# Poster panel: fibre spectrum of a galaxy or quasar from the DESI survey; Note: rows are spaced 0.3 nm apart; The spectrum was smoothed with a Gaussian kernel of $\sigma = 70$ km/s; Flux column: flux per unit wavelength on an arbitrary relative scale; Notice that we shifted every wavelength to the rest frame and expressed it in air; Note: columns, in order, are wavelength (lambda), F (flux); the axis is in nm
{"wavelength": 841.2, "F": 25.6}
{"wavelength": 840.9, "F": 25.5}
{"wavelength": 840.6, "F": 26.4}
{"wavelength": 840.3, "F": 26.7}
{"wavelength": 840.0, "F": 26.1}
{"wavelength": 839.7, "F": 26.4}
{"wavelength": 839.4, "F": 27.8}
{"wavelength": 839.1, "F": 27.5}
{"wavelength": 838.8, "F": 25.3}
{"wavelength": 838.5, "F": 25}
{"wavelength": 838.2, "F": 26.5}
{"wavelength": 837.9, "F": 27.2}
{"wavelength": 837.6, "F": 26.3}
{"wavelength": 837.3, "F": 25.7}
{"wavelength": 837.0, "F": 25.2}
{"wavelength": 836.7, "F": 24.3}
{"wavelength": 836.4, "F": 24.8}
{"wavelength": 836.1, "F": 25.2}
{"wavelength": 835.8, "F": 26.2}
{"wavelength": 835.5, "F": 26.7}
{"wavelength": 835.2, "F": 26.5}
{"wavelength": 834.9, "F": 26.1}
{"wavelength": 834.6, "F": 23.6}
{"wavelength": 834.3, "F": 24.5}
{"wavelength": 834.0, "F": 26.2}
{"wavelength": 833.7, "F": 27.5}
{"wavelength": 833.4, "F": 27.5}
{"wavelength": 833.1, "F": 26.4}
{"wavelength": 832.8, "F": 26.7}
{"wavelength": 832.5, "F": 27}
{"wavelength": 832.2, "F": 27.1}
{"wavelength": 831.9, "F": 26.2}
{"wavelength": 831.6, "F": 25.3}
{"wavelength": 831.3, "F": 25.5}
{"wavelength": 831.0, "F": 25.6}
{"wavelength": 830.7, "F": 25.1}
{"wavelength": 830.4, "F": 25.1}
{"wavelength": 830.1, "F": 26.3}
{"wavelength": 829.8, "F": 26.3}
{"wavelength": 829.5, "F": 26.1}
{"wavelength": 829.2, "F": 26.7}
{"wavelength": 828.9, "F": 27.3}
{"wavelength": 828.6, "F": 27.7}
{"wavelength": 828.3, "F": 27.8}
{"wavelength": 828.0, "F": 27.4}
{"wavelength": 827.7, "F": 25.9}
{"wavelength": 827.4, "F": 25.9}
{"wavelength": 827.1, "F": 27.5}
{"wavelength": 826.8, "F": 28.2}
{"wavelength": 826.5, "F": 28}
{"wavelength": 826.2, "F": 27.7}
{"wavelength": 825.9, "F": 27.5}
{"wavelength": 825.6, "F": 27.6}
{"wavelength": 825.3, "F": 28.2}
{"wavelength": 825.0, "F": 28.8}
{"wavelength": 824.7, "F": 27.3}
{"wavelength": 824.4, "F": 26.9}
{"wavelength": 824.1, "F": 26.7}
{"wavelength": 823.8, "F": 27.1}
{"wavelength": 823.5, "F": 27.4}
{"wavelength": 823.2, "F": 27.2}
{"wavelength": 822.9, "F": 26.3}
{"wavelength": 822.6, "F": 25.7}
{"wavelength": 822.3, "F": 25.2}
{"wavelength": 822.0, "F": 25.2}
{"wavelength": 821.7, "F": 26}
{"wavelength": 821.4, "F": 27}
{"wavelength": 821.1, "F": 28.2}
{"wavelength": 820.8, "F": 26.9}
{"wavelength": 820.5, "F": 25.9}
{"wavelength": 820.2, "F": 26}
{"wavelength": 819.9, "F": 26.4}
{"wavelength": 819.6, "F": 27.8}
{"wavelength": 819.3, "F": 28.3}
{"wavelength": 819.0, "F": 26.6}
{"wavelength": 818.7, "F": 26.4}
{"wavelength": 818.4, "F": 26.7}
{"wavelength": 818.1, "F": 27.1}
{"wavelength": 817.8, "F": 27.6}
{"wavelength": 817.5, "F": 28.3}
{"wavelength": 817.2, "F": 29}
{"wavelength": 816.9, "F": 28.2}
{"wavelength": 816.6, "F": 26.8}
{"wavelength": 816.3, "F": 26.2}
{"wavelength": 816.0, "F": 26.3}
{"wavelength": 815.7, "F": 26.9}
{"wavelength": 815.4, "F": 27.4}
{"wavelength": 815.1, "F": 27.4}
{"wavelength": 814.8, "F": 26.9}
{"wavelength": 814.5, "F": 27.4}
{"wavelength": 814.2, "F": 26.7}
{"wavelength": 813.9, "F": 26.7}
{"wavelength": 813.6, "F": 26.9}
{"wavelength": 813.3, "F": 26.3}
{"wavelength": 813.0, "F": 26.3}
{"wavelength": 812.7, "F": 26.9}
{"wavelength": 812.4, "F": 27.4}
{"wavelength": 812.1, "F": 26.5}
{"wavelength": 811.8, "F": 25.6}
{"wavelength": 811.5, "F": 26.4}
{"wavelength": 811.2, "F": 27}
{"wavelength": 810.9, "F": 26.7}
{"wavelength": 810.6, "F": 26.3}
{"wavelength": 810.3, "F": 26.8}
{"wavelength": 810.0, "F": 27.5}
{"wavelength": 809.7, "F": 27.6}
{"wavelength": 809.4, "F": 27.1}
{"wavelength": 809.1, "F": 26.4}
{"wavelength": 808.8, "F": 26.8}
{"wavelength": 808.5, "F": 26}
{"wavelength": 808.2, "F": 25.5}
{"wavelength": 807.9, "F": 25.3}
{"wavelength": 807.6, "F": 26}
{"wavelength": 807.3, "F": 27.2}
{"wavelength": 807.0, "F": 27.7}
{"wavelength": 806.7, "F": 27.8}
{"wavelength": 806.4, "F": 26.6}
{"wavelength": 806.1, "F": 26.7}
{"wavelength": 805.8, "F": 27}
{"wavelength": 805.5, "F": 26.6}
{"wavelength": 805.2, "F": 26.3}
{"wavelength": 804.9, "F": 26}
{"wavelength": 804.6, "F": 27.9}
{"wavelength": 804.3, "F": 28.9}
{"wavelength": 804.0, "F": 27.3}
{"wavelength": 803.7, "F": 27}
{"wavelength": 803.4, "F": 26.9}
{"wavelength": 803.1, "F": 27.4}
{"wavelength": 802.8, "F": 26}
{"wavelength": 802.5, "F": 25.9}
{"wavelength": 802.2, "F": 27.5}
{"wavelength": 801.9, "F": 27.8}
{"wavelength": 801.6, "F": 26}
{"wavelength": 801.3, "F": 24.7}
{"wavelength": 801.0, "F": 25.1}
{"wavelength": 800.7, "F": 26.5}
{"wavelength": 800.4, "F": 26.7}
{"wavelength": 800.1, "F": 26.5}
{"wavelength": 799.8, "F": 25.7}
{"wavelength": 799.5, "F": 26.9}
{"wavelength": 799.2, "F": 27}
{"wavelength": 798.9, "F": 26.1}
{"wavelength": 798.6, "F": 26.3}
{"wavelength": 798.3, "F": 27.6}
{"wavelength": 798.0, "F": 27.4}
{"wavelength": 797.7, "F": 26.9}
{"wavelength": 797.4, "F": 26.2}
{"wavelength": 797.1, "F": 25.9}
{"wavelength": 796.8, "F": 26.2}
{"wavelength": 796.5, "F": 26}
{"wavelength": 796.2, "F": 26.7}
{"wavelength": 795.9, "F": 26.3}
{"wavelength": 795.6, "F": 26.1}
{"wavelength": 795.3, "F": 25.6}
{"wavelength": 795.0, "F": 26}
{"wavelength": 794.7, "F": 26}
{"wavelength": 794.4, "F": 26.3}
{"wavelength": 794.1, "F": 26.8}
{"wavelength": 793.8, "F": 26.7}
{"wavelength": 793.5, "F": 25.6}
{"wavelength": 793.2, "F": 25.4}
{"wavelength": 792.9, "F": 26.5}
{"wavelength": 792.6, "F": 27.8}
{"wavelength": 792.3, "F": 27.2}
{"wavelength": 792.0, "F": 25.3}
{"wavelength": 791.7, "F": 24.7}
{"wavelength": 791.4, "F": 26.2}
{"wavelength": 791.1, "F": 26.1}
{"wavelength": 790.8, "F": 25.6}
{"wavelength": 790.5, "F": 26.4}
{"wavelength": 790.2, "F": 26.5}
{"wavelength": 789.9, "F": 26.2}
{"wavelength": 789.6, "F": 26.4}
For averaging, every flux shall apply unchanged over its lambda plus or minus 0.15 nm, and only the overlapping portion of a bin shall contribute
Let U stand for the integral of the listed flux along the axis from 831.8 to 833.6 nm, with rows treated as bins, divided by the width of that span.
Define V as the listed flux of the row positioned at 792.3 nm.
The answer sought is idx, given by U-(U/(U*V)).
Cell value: 26.8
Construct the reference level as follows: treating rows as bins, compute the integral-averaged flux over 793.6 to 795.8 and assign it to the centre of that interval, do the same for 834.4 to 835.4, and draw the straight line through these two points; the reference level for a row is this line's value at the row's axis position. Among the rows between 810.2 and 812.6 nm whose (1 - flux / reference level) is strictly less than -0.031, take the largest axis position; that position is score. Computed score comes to 812.4 nm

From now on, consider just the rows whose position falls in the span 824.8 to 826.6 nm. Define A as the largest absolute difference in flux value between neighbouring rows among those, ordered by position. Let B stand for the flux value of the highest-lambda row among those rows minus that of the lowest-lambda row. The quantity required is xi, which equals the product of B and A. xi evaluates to -0.5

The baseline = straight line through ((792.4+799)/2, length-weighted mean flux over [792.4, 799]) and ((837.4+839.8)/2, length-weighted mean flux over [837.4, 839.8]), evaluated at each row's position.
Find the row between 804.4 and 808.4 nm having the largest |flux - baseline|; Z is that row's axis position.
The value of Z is 804.6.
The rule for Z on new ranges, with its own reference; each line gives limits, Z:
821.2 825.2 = 825.0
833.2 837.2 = 834.6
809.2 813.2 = 809.7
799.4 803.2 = 801.3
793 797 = 793.2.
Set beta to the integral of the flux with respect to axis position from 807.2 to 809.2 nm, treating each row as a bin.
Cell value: 52.3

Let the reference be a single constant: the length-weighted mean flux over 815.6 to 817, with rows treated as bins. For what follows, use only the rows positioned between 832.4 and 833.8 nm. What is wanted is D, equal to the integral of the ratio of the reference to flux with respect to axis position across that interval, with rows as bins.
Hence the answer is 1.39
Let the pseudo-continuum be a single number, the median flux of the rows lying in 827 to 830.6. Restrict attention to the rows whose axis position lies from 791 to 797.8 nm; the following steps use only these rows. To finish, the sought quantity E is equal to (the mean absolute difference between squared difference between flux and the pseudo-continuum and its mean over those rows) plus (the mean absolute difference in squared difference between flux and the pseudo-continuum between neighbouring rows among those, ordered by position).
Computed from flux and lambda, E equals 1.2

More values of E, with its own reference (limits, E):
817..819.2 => 2.8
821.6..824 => 1.1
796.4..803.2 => 1.2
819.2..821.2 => 2.3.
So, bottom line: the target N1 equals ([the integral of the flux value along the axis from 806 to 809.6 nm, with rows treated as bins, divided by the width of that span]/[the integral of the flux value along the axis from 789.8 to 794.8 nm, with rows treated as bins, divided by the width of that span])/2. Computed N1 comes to 0.508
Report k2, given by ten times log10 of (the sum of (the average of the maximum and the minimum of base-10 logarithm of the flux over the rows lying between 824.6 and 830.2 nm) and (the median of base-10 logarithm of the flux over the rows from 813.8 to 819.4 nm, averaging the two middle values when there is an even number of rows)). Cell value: 4.57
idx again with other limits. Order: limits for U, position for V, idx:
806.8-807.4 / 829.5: 27.5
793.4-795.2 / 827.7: 26.2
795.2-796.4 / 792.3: 26.2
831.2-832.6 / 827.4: 26.2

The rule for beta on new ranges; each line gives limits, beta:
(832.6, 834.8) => 57.4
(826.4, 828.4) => 54.4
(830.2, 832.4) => 56.6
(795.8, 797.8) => 52.6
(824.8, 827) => 61.5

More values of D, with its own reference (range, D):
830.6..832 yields 1.47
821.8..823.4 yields 1.65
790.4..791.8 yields 1.46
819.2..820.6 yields 1.40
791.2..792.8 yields 1.64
